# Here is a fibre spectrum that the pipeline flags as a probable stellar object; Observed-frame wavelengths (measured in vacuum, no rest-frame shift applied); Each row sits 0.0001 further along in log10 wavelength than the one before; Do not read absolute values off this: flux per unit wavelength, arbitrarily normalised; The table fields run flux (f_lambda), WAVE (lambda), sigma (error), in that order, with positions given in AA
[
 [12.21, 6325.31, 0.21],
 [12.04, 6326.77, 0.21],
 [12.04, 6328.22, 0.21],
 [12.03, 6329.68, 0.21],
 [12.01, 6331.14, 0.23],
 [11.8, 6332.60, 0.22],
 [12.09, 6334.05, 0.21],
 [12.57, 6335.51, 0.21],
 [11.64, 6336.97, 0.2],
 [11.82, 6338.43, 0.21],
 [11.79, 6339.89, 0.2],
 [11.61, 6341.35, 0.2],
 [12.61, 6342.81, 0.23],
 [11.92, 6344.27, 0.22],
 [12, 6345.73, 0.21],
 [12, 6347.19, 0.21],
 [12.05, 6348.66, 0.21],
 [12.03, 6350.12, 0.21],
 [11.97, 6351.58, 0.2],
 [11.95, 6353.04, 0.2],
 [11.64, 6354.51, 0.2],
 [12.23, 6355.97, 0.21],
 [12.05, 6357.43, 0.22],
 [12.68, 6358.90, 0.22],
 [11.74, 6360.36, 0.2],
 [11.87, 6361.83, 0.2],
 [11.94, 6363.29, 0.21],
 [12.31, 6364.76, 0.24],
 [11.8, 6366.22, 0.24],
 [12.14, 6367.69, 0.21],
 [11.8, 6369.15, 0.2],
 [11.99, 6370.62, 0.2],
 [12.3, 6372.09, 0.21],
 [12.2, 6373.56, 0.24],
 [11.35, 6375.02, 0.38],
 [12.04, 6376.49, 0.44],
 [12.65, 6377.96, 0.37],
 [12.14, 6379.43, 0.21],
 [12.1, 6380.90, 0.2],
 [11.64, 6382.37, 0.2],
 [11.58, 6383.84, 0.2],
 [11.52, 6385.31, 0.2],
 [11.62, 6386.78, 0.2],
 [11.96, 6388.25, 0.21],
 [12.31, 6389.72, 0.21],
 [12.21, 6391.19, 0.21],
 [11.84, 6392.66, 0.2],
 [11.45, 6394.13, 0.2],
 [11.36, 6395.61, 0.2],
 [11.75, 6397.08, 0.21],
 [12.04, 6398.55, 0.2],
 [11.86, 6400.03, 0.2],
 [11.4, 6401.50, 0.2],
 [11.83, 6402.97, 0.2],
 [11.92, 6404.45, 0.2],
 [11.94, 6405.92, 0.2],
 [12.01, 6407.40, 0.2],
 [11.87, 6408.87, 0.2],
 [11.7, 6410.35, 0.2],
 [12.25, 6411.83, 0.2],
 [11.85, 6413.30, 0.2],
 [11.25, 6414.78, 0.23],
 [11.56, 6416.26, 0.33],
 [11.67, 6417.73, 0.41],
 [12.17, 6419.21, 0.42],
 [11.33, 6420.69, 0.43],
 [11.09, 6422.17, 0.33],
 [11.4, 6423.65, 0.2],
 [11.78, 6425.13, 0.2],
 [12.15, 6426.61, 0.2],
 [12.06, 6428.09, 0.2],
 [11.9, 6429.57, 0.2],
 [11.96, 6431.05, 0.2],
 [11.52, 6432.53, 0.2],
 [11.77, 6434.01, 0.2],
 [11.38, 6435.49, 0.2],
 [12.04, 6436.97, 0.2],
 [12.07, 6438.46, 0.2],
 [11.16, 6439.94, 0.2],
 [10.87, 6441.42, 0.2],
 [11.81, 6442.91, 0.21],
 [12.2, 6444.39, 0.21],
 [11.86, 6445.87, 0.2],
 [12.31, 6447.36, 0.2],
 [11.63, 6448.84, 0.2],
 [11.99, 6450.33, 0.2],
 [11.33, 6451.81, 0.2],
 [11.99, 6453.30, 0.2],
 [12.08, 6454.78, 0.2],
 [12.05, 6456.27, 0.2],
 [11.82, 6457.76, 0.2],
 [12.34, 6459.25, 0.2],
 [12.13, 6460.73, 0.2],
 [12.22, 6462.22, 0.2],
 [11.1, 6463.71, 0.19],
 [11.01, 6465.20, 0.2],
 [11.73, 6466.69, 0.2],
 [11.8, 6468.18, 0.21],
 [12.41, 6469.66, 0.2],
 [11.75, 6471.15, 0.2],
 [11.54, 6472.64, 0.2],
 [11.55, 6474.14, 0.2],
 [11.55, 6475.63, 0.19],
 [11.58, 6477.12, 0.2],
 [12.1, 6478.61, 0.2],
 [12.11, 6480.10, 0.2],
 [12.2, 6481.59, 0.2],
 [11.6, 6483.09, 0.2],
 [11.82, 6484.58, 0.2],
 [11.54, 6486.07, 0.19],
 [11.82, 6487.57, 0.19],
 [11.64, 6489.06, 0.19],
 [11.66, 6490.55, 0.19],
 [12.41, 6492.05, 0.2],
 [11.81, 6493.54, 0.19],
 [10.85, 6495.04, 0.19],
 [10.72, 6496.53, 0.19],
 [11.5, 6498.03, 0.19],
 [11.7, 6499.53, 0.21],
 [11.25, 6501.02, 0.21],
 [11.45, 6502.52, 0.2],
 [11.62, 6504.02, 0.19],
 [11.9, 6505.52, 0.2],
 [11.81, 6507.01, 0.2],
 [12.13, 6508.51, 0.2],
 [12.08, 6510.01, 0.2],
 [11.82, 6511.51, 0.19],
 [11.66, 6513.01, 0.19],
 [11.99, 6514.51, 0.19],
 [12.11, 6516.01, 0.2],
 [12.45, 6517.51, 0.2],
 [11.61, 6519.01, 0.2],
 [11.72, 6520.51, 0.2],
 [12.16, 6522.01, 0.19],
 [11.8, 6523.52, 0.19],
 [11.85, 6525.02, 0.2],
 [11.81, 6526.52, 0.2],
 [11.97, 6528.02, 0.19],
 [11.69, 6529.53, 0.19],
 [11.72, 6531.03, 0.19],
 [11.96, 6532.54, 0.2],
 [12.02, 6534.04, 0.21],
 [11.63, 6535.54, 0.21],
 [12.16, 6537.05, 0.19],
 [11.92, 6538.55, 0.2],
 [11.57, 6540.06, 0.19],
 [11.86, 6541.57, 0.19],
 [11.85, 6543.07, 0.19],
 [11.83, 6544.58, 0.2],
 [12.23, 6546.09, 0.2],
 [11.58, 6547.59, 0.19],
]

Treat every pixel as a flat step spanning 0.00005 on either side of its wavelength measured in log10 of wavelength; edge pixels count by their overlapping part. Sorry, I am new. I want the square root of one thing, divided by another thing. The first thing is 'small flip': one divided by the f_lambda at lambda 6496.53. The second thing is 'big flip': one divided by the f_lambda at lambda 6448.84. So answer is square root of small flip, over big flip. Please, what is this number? 3.55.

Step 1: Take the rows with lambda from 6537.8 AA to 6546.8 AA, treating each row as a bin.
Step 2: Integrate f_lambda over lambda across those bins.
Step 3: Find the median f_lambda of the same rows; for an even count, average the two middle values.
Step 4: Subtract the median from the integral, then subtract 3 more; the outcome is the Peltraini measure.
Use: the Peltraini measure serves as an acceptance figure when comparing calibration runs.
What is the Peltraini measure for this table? 92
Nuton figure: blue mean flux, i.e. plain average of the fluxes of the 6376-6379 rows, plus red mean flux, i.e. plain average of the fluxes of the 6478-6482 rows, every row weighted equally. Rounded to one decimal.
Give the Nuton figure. 24.5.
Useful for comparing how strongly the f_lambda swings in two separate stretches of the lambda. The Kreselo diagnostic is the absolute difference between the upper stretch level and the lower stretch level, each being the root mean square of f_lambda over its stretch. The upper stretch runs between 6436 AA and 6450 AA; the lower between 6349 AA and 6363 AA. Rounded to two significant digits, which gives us 0.24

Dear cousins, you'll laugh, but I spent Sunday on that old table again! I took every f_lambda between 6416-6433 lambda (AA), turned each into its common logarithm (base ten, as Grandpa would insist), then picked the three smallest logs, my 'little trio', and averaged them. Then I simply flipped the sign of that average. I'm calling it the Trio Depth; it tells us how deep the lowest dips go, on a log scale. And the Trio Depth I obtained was -1.052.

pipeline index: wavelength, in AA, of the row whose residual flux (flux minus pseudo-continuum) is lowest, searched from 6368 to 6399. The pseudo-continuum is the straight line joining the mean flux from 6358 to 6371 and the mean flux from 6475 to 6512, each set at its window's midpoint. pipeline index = 6375.02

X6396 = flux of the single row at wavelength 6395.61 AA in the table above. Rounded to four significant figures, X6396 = 11.36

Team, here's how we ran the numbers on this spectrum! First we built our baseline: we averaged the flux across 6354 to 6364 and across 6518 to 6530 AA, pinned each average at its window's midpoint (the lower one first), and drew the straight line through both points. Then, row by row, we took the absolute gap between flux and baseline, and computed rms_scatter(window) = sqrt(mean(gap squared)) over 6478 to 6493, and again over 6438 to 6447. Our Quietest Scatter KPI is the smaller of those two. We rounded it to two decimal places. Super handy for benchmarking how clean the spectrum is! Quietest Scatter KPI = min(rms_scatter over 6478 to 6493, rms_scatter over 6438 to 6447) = 0.28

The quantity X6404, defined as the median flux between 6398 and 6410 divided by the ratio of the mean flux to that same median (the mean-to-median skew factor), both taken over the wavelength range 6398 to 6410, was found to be 11.9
